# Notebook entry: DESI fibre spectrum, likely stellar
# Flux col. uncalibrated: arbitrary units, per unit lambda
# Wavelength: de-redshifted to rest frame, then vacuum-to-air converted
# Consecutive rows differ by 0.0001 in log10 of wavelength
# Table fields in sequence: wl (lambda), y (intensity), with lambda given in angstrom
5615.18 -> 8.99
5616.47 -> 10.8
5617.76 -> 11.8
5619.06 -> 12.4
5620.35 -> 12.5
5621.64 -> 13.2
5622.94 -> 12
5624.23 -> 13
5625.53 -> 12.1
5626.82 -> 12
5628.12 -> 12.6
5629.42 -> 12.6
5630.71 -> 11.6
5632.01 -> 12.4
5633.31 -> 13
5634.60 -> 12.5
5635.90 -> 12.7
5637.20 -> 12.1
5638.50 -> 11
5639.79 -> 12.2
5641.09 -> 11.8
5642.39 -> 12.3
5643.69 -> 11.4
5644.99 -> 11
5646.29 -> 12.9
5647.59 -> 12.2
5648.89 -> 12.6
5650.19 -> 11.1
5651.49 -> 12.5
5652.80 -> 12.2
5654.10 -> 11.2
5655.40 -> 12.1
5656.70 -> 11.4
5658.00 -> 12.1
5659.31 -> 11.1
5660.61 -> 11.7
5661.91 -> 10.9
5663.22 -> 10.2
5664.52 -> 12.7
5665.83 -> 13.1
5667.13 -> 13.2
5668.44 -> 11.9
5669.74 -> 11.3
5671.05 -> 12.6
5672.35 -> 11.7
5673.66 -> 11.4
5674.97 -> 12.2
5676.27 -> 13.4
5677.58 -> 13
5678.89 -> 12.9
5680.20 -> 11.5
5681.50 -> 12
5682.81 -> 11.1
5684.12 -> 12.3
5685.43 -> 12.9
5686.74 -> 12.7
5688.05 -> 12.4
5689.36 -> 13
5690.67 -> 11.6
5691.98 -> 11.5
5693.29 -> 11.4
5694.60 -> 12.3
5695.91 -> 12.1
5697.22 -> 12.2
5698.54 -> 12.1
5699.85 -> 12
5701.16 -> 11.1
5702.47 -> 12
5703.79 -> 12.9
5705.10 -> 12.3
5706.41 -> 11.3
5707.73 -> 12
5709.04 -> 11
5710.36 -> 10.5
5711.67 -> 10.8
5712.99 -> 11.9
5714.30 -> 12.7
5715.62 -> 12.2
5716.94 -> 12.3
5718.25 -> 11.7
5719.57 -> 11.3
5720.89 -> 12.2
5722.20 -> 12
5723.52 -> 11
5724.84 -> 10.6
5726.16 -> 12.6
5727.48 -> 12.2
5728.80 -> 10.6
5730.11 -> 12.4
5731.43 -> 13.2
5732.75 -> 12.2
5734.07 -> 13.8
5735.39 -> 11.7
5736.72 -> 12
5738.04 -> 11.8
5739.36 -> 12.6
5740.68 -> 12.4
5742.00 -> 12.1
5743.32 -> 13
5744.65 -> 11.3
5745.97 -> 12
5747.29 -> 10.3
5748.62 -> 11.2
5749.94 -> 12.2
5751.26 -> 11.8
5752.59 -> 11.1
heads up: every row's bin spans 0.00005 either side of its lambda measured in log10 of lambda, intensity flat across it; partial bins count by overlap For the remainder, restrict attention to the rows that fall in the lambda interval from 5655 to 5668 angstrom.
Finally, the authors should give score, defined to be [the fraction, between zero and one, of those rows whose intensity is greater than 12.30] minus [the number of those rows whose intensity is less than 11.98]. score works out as -4.7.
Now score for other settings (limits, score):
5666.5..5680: -3.5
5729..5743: -1.5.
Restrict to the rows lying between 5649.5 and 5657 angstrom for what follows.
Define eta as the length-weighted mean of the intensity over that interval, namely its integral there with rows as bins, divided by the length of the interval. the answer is 11.8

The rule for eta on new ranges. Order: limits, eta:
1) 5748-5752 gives 11.7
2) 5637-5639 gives 11.5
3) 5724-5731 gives 11.7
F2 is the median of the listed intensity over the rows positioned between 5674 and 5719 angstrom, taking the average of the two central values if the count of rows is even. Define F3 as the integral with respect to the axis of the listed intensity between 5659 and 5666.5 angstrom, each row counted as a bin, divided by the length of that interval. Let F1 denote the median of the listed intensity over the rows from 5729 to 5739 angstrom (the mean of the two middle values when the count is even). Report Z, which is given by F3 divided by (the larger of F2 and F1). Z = 0.96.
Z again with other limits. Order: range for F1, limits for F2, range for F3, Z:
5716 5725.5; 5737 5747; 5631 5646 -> 1.00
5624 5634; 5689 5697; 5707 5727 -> 0.93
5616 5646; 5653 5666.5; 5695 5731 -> 0.97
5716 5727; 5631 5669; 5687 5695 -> 1.00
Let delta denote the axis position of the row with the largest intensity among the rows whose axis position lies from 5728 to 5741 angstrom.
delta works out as 5734.07 angstrom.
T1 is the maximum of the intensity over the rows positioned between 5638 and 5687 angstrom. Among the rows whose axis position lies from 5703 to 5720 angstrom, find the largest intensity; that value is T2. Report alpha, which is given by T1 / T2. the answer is 1.04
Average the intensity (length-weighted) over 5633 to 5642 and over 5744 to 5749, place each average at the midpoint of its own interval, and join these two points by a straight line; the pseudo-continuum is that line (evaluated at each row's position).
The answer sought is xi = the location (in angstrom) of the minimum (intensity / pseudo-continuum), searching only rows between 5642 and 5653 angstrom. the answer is 5644.99 angstrom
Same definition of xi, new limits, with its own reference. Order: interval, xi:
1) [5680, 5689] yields 5682.81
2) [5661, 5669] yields 5663.22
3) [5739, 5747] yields 5744.65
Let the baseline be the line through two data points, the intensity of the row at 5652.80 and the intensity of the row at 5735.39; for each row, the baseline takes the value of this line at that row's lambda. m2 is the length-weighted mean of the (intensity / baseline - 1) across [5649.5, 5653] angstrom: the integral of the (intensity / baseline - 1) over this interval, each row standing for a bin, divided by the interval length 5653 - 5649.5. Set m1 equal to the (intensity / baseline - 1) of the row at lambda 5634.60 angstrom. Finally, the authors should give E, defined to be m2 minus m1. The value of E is -0.04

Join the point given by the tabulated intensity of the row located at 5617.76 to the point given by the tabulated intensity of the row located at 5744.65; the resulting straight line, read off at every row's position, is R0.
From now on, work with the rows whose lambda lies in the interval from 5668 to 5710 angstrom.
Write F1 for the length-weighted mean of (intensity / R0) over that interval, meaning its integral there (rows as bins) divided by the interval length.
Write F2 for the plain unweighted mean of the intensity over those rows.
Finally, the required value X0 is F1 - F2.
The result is -11.0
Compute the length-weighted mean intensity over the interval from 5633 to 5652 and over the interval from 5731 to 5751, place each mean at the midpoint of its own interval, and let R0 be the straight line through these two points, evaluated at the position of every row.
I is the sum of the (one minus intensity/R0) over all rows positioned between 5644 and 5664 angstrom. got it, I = 0.5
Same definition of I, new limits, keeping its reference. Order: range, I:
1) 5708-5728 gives 0.5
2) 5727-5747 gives -0.1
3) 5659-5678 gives 0.1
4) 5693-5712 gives 0.4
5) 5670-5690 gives -0.3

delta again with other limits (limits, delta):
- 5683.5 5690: 5689.36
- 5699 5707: 5703.79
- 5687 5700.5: 5689.36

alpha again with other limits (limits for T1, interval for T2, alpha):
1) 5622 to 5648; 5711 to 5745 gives 0.94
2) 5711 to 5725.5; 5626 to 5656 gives 0.98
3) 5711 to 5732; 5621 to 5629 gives 1.00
